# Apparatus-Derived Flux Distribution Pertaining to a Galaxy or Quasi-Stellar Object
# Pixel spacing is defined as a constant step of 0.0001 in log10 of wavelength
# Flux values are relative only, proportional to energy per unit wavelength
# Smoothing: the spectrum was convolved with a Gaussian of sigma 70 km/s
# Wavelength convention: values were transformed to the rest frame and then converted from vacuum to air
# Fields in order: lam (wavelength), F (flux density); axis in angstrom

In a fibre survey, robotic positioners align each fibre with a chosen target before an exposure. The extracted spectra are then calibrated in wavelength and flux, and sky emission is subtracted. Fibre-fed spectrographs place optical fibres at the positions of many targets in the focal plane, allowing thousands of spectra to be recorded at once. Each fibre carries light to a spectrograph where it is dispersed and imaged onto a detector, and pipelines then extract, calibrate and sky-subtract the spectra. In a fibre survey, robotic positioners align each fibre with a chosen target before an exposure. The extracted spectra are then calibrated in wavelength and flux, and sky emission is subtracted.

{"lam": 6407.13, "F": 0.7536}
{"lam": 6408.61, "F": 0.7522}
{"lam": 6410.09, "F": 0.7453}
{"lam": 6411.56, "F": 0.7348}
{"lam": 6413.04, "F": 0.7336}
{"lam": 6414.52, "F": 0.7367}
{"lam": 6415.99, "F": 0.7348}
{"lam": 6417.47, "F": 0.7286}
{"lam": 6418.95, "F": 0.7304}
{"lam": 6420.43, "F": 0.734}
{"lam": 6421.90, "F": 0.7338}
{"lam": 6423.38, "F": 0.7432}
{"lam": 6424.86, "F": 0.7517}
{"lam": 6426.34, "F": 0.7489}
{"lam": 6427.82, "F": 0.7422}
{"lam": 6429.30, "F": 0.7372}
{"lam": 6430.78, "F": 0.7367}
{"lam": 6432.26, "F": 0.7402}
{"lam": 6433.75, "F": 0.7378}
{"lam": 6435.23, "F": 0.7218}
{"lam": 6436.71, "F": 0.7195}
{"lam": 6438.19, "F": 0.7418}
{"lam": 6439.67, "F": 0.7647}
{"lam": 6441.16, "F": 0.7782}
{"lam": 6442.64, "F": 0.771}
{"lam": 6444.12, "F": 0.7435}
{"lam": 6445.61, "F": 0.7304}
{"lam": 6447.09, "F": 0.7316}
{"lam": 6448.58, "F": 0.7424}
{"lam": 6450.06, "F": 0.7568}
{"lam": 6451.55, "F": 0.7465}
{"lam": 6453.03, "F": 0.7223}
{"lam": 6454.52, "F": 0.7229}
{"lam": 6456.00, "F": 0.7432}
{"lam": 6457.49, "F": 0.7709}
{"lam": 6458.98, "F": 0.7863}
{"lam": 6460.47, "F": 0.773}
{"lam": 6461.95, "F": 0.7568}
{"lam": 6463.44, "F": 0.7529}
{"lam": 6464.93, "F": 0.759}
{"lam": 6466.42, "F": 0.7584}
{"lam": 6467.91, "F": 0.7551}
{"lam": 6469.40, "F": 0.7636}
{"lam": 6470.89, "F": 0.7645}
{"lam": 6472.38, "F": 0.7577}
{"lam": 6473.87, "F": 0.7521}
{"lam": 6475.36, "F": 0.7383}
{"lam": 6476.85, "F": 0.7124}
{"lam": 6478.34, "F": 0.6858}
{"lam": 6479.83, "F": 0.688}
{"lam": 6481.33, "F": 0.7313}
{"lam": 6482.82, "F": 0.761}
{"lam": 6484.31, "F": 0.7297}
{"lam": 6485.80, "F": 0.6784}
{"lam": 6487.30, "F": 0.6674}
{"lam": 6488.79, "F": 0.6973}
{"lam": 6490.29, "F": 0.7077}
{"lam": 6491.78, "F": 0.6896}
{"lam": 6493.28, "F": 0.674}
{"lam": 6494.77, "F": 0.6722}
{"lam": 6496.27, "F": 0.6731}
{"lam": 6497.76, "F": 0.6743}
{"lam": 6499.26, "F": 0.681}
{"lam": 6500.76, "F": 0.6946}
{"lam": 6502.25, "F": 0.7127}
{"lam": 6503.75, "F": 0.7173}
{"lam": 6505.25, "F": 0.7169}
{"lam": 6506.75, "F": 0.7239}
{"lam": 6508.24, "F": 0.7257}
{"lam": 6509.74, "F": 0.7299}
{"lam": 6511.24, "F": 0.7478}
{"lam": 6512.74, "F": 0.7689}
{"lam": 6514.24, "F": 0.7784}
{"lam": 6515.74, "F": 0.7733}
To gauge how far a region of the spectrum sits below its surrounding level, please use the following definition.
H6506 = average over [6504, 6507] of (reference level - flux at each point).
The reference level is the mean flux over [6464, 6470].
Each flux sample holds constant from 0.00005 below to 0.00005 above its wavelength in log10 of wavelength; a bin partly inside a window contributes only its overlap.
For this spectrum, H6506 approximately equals 0.04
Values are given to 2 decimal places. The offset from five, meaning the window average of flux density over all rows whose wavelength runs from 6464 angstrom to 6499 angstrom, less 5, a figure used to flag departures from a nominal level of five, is -4.28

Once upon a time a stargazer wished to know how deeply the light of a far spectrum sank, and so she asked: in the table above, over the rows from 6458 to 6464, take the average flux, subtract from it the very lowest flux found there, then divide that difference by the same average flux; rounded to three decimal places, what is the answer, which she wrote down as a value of 0.019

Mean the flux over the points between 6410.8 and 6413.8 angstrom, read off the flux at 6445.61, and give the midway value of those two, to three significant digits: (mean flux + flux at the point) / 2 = 0.732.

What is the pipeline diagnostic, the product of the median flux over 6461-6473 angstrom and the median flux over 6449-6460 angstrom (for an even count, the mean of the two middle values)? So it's 0.566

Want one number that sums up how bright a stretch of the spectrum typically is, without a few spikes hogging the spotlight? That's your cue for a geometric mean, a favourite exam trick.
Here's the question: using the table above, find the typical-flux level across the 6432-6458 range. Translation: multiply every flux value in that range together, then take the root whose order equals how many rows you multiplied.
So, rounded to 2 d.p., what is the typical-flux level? 0.74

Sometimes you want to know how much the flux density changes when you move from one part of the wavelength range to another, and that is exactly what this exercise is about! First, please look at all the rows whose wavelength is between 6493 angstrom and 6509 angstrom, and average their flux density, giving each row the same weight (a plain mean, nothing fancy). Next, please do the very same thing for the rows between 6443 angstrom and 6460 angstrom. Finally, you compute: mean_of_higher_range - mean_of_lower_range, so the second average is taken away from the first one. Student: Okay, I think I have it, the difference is -0.048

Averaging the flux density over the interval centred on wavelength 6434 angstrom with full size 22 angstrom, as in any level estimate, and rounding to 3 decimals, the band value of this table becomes 0.745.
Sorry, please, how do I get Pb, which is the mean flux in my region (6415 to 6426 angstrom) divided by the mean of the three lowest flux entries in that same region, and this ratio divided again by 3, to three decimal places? 0.336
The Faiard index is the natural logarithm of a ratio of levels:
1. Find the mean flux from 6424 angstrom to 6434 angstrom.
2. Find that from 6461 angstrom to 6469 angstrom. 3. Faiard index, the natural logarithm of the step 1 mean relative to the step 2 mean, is -0.02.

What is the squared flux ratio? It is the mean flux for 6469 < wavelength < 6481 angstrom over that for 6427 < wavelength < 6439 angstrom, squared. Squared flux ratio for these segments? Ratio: 0.99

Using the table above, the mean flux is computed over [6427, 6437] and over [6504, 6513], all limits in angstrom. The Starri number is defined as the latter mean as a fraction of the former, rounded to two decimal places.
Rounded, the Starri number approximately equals 1.00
